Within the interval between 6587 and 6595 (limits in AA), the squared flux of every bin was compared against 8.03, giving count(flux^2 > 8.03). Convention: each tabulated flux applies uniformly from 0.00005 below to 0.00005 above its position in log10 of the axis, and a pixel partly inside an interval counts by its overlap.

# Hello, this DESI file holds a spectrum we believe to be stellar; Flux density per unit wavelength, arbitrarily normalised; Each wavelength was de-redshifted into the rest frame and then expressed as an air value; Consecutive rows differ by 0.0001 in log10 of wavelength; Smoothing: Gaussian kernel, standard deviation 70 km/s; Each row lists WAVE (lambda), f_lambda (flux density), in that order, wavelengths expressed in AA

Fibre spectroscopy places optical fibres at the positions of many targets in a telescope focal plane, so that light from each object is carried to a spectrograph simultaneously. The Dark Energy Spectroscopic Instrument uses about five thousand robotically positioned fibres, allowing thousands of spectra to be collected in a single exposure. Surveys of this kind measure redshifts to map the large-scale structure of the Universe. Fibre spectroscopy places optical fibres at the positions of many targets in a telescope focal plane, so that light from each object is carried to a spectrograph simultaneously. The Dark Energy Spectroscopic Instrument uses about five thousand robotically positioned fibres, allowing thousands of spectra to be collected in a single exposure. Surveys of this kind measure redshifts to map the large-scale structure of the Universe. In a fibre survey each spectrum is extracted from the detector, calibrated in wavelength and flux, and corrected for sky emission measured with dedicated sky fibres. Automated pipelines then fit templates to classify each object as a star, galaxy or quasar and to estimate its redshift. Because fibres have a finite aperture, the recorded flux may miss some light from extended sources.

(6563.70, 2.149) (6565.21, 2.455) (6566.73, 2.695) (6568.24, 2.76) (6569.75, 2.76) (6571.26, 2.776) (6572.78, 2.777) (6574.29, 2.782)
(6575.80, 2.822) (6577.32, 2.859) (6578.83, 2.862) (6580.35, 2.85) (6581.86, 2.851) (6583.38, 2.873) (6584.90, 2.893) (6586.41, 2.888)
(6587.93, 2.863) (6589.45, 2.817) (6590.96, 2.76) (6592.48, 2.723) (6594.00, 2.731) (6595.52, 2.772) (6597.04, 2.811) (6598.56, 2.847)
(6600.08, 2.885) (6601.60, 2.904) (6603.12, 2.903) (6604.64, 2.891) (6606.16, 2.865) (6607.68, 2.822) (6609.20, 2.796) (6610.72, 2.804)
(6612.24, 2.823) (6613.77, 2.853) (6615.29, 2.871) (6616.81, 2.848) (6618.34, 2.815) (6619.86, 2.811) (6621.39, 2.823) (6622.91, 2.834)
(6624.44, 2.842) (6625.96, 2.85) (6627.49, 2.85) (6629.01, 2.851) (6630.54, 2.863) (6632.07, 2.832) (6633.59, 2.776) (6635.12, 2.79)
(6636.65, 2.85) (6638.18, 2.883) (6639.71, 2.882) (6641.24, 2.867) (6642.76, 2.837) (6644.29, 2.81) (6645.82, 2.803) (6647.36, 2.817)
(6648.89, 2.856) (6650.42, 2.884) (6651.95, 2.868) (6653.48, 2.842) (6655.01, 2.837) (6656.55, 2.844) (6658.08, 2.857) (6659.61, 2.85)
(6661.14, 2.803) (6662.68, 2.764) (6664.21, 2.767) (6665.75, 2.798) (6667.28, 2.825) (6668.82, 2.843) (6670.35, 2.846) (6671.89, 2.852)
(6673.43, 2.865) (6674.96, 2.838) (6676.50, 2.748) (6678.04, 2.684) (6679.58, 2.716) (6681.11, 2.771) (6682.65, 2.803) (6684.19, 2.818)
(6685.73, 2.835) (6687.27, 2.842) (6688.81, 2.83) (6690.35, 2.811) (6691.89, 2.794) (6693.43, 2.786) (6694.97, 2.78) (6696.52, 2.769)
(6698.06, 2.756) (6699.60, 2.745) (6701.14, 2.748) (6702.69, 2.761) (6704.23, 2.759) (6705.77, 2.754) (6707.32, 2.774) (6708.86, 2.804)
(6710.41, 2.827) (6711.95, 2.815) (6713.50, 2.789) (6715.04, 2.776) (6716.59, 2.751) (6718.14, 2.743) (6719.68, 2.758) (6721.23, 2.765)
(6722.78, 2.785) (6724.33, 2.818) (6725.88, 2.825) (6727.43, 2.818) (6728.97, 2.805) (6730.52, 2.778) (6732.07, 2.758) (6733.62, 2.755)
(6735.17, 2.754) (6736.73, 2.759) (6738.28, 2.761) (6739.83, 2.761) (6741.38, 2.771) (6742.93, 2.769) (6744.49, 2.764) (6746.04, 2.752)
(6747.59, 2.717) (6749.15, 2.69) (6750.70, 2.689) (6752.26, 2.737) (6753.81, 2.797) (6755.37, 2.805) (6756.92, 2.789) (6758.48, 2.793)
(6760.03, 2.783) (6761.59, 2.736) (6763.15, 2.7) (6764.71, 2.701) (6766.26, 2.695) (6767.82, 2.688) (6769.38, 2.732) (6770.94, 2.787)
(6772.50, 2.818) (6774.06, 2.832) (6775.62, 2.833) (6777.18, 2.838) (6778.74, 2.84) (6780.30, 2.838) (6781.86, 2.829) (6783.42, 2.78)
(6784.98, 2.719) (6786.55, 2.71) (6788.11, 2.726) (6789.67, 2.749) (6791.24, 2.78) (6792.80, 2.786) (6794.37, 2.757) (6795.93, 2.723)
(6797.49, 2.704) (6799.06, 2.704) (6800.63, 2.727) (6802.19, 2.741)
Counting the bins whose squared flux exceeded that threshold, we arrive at 1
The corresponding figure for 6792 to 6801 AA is 0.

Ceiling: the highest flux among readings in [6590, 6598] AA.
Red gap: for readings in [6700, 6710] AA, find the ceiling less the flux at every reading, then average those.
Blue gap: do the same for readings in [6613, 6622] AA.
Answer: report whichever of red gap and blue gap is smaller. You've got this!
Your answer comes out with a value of -0.026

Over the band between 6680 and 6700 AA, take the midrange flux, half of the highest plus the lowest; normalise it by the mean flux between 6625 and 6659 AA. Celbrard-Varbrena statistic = 0.98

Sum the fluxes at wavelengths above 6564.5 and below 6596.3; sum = 58.6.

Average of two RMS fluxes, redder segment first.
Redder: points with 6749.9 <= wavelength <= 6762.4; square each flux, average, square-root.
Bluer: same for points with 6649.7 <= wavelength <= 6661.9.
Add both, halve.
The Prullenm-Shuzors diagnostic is 2.81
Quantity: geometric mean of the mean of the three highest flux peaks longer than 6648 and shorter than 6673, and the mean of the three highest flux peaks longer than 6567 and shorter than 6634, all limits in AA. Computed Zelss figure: 2.88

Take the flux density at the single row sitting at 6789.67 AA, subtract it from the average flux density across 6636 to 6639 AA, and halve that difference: 0.06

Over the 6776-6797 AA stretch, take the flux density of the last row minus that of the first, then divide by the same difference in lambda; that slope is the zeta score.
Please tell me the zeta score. -0.0061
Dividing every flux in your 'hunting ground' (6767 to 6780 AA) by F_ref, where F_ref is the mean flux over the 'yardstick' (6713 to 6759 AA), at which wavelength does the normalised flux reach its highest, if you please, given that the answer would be 6778.74 AA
